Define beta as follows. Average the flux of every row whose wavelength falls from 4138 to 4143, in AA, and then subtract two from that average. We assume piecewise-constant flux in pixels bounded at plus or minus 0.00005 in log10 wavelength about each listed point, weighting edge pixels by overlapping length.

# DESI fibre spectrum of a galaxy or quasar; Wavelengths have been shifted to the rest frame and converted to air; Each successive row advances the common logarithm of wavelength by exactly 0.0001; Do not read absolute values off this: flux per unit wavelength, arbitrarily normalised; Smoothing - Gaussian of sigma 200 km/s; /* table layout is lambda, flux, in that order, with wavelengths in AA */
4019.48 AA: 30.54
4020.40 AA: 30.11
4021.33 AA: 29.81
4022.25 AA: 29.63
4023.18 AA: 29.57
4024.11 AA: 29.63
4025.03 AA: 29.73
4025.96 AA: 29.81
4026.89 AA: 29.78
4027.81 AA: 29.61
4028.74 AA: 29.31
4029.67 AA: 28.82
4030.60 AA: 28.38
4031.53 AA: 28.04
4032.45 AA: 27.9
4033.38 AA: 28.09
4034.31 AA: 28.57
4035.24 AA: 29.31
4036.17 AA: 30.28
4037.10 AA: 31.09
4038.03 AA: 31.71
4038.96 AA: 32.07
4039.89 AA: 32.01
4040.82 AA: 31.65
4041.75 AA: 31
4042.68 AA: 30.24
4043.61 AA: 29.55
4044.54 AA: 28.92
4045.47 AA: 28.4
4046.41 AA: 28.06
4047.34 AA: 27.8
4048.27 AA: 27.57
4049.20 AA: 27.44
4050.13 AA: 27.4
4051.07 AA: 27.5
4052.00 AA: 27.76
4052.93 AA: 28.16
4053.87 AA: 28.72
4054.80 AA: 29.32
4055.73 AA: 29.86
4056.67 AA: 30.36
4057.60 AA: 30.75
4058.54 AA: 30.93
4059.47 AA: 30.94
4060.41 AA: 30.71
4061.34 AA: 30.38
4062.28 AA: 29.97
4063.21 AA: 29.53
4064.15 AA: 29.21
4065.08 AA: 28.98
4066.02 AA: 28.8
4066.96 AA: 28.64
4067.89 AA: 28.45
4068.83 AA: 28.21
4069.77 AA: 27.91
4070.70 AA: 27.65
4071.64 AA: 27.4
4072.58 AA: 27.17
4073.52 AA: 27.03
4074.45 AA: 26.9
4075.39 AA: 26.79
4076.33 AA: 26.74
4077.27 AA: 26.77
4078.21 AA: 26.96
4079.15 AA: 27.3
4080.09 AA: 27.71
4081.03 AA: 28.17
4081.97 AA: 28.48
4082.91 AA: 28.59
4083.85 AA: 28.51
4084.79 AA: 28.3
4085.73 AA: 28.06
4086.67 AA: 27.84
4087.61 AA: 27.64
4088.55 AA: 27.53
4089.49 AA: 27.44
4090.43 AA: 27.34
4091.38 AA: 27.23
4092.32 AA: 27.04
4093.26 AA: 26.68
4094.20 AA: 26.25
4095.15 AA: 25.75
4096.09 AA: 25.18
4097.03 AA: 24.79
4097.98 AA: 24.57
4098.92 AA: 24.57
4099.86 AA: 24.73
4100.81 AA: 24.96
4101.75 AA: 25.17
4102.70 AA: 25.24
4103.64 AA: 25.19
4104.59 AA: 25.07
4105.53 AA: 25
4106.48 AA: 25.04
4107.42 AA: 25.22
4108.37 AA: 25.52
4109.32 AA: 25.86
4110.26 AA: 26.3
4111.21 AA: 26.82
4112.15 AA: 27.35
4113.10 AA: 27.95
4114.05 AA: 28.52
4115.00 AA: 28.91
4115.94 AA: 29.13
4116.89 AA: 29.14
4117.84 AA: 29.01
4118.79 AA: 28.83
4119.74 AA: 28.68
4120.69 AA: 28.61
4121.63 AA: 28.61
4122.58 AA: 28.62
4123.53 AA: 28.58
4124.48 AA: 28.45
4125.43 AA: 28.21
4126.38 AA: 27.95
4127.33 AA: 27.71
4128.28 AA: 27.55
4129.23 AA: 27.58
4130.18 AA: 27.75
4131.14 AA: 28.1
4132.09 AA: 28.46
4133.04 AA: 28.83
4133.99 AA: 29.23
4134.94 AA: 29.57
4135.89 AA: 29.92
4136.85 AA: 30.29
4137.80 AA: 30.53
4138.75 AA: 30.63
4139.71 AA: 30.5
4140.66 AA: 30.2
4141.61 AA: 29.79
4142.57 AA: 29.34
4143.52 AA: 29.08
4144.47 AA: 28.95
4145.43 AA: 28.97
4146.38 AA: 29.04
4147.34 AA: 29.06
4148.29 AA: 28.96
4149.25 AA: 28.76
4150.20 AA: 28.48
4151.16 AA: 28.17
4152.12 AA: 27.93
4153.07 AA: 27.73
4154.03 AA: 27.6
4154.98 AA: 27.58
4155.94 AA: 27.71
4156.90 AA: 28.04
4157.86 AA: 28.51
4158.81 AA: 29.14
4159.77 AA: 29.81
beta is 28.1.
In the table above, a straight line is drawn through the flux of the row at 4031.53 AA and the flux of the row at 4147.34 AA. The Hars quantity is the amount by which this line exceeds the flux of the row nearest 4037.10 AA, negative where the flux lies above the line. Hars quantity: -3.0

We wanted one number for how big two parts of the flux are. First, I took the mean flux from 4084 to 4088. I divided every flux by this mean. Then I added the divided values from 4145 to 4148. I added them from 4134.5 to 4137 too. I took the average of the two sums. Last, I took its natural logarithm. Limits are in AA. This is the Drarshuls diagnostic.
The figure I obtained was 1.15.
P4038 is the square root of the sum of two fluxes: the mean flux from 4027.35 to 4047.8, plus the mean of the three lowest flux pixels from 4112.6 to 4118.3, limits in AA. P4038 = 7.62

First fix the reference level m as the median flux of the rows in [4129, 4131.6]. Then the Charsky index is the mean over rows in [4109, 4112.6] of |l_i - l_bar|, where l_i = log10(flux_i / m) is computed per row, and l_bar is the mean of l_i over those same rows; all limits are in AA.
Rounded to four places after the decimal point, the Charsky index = 0.0082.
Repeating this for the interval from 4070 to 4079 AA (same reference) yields 0.0038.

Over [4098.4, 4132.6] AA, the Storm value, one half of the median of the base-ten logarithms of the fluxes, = 0.721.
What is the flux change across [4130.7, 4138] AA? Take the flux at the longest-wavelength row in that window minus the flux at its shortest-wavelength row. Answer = 2.4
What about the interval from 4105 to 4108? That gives 0.2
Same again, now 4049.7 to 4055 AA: 1.9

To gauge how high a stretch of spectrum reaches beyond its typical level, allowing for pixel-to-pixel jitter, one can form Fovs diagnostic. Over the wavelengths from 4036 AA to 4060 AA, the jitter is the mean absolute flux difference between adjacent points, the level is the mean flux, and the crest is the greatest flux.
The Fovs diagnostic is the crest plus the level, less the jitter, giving 61.3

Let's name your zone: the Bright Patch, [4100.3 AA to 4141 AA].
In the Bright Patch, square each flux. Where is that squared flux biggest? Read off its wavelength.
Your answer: 4138.75 AA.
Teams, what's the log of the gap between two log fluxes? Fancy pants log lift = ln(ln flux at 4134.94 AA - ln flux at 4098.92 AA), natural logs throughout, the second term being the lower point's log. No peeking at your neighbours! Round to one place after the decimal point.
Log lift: -1.7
